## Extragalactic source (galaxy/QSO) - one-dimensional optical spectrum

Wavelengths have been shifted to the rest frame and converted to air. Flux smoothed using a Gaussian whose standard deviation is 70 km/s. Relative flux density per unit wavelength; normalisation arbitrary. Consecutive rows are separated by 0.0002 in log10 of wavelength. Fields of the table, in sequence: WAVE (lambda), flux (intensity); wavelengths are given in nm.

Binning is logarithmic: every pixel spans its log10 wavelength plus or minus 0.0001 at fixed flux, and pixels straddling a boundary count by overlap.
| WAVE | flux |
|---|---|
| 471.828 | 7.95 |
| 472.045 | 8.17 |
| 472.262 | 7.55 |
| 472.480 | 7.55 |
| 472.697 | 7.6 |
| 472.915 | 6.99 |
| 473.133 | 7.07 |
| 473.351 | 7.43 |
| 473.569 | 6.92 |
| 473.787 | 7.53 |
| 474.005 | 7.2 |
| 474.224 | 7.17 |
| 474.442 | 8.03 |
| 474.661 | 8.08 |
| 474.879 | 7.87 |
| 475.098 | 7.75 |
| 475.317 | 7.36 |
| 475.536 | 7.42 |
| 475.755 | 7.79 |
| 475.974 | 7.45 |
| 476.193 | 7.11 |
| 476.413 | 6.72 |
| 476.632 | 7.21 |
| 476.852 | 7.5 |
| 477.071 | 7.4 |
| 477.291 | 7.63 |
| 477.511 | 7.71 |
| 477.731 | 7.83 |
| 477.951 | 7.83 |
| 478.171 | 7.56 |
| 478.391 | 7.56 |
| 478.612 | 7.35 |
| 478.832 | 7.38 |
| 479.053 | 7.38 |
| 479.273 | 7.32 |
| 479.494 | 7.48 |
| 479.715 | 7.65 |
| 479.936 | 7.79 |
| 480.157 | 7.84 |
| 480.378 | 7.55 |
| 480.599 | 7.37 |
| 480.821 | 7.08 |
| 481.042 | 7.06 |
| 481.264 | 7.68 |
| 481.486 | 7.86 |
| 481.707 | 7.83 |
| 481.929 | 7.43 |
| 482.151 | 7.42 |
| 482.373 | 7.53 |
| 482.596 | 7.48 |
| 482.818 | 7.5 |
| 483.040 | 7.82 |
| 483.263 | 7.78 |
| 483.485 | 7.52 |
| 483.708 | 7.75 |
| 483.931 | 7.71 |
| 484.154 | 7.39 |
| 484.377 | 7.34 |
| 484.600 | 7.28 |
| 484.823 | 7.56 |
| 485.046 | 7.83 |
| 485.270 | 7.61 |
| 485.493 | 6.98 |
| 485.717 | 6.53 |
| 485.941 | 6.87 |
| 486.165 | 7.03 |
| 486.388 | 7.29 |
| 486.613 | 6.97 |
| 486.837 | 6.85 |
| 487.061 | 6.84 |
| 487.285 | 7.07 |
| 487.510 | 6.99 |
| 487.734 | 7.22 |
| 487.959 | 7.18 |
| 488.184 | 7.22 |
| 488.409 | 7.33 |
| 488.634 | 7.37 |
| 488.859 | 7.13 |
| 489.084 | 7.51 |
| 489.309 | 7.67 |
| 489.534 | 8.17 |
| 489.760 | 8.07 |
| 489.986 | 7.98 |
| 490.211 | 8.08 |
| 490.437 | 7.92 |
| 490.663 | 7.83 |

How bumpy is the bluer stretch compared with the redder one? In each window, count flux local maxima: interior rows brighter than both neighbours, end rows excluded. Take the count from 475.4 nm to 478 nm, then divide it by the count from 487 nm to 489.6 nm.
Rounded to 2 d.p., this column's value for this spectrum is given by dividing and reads 0.67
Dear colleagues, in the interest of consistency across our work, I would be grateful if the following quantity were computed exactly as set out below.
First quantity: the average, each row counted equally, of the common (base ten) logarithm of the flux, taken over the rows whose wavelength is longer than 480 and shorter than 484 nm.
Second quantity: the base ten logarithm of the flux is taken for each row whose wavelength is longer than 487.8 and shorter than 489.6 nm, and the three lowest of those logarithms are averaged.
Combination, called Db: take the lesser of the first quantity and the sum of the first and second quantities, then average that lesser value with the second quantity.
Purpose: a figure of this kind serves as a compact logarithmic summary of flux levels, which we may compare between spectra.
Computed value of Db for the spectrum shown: 0.867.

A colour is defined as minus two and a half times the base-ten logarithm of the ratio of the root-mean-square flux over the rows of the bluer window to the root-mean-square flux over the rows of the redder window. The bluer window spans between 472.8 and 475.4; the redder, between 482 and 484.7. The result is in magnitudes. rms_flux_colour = 0.01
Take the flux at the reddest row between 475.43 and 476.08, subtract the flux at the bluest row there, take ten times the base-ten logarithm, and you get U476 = -15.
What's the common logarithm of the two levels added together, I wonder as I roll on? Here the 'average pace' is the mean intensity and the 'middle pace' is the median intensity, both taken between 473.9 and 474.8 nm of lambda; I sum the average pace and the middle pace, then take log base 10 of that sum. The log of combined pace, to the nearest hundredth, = 1.18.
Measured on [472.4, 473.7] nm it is 1.16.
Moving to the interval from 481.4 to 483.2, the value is 1.18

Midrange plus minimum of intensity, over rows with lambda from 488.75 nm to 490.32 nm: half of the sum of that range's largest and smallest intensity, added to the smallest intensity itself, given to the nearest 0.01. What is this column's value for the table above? 14.78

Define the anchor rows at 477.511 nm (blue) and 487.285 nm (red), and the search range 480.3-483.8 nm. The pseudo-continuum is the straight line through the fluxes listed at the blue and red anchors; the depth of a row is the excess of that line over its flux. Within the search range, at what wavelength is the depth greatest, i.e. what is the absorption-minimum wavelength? 481.042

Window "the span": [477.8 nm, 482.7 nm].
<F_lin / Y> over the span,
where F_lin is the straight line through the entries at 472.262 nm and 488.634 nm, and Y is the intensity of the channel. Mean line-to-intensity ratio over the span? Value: 0.99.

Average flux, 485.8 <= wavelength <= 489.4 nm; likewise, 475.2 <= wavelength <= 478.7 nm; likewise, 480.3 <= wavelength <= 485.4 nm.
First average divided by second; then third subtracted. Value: -6.58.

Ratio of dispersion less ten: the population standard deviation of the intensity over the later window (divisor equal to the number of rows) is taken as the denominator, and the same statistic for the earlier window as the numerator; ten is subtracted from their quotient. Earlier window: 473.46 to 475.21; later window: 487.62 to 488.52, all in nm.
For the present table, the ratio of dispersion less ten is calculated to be -2.7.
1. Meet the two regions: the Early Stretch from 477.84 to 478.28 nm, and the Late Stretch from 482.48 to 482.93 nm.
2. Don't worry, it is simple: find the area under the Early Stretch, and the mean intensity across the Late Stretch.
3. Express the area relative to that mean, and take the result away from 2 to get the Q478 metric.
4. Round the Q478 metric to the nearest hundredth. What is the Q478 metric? 1.55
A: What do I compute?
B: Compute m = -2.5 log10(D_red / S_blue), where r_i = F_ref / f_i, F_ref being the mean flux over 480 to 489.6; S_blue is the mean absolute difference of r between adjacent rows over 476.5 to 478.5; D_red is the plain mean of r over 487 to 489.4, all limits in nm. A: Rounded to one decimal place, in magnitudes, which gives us -4.4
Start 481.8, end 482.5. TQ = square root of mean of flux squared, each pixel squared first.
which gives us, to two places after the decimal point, 7.46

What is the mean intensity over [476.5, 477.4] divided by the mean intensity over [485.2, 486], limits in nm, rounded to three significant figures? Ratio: 1.06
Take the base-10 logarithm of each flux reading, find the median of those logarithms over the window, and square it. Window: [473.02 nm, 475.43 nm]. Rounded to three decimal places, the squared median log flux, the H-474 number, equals 0.759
